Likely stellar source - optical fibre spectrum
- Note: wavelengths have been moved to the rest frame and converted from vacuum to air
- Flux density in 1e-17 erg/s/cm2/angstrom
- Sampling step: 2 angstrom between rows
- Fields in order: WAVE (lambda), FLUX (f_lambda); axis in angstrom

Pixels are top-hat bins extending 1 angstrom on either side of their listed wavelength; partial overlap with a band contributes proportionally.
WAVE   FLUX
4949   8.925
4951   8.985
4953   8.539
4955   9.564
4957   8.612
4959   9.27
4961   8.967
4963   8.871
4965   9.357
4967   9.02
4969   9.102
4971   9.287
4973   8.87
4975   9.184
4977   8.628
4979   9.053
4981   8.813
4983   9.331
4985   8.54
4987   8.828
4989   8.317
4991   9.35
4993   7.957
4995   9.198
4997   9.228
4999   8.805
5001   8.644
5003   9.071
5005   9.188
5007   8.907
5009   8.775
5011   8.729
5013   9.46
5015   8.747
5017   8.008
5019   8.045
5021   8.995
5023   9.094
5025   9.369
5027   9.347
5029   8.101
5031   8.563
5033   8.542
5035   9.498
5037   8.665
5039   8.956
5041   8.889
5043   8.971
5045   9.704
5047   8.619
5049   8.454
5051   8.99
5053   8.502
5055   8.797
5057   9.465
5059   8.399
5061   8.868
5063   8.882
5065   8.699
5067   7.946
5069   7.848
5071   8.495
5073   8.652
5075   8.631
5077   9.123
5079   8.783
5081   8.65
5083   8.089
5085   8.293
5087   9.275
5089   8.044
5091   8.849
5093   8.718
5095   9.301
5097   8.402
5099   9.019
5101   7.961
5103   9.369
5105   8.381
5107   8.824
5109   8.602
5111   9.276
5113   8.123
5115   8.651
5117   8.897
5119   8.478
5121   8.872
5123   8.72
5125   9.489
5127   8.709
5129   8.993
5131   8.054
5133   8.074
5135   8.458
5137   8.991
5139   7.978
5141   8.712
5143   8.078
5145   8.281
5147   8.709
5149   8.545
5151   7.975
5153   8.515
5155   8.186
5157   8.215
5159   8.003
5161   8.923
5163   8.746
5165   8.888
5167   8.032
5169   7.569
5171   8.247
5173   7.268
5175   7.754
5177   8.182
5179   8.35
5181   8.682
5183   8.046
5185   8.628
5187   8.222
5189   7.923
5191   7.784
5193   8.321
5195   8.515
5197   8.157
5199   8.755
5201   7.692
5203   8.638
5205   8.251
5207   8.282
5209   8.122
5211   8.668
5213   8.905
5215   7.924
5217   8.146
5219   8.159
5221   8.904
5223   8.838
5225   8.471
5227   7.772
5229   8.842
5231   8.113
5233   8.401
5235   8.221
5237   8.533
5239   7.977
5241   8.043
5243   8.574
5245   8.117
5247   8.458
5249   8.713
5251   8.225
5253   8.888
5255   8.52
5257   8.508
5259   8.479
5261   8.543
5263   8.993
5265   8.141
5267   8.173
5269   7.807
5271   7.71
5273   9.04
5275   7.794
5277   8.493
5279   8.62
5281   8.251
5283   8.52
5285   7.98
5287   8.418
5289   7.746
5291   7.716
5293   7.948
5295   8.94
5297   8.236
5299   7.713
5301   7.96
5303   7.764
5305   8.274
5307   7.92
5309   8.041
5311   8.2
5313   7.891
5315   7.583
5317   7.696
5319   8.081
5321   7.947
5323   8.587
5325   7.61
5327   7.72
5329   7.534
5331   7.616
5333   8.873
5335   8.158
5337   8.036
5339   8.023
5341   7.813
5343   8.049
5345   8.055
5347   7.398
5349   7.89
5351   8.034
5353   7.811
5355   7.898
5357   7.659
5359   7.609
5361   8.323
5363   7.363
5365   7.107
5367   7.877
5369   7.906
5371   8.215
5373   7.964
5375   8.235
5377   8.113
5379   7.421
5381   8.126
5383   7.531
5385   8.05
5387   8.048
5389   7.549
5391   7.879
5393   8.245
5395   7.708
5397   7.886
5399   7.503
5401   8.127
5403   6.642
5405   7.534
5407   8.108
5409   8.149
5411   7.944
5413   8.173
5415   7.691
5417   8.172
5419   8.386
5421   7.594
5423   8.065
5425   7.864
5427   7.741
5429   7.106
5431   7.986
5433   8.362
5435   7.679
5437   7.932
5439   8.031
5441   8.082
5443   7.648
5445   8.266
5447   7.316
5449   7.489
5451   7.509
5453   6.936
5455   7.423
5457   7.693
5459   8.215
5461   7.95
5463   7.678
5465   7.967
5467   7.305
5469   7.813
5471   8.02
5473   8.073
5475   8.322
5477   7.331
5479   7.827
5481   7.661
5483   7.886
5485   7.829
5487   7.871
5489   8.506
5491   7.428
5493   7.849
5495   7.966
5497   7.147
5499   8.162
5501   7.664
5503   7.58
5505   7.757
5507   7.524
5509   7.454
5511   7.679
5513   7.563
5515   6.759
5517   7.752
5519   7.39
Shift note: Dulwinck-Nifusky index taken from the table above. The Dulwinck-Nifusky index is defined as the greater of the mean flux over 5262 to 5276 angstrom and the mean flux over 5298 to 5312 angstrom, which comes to 8.24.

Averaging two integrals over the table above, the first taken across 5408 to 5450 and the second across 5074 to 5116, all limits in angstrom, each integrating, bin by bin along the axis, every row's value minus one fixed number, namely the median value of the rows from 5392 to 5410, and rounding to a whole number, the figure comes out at 17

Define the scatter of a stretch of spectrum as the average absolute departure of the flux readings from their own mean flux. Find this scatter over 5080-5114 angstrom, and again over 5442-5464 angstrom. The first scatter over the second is 1.39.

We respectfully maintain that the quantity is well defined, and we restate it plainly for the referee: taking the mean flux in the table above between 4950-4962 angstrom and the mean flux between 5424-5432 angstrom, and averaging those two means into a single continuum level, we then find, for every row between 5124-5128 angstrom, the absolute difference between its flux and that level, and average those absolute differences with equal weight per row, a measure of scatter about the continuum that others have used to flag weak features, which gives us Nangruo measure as 0.77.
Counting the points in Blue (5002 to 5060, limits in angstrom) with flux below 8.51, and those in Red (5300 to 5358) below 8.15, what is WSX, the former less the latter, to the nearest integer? -18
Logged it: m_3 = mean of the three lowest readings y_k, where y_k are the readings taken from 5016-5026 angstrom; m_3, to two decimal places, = 8.35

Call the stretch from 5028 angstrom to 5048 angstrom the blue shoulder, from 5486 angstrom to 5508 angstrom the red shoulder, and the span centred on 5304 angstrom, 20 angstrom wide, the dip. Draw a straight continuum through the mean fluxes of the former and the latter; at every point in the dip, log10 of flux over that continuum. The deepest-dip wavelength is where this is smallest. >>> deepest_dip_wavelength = 5299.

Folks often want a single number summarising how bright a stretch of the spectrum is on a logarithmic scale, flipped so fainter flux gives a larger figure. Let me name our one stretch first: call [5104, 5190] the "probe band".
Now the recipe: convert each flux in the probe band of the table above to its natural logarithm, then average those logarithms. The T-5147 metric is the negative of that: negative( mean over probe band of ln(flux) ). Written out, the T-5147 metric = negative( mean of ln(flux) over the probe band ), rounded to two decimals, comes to -2.13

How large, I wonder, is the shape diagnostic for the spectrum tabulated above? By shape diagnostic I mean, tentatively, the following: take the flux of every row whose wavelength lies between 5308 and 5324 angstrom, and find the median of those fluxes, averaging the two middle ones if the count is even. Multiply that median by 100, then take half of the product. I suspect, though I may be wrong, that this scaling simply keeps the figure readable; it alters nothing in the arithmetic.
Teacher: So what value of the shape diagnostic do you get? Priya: 400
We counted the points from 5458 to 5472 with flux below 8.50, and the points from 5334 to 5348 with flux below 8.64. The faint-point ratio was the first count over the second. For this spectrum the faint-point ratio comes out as 1.0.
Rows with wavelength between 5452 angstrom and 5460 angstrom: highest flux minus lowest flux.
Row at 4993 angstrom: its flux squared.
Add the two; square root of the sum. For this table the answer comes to 8.0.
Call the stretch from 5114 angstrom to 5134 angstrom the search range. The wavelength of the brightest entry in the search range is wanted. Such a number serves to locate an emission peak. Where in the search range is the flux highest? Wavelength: 5125 angstrom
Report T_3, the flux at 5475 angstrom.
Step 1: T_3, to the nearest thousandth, 8.322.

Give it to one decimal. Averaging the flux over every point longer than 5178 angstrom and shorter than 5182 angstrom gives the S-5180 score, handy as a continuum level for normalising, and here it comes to 8.5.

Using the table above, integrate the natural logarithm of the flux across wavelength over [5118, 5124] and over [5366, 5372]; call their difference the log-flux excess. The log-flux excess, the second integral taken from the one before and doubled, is 1.0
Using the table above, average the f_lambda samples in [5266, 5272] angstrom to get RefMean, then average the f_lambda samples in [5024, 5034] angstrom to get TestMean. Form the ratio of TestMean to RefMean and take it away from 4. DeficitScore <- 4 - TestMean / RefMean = 2.89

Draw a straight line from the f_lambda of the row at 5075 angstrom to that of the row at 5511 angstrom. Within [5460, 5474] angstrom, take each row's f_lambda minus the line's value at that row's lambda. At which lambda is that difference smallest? 5467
